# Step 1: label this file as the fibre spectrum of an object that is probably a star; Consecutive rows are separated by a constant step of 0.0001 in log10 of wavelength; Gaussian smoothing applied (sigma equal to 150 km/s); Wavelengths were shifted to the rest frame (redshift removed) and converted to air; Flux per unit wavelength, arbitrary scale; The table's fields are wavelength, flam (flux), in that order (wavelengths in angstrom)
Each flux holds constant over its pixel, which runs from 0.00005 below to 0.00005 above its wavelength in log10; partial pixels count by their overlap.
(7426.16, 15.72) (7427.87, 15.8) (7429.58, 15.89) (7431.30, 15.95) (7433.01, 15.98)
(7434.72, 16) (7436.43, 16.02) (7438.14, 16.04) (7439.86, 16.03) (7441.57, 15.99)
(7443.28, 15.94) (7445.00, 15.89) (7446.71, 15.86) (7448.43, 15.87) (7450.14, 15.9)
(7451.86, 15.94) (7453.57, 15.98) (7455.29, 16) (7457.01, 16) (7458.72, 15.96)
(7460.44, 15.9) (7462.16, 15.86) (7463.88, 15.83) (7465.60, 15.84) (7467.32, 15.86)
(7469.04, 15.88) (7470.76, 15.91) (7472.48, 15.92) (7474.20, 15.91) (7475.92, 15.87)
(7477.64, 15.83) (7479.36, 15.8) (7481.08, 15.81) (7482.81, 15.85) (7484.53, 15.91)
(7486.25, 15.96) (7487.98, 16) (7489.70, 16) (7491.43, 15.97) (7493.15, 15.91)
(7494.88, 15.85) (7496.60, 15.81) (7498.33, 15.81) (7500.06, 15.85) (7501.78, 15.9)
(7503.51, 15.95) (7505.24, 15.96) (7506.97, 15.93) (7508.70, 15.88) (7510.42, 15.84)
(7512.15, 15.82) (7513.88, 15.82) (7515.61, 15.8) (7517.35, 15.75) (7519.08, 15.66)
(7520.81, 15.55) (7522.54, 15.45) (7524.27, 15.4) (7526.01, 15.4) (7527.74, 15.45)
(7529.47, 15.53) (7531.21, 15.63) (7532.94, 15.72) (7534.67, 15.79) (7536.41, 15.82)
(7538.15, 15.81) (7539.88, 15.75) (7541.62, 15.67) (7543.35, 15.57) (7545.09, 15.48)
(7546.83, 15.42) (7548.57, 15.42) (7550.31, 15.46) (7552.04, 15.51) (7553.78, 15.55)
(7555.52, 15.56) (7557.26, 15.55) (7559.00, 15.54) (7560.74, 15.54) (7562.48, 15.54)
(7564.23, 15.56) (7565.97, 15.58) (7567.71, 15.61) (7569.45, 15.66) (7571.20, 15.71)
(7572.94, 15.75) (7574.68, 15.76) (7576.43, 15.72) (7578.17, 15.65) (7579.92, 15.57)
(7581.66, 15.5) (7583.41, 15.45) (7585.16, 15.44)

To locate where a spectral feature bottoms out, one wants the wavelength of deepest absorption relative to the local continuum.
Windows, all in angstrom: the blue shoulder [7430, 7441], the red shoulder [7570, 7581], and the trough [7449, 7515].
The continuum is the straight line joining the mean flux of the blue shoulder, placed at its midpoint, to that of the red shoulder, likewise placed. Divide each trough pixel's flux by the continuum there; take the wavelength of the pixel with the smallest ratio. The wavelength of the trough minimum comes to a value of 7463.88 angstrom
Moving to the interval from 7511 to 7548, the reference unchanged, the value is 7524.27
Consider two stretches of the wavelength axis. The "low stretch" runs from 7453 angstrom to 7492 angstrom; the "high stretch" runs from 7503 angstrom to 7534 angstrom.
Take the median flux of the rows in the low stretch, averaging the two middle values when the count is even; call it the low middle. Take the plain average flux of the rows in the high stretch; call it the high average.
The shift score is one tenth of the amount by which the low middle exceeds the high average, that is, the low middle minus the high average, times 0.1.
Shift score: 0.021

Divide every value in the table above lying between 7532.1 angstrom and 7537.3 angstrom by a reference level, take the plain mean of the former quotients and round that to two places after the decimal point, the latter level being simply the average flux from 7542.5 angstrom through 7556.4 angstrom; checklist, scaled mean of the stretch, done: 1.02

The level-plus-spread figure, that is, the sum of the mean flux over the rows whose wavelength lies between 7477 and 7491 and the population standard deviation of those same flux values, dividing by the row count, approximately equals 16.0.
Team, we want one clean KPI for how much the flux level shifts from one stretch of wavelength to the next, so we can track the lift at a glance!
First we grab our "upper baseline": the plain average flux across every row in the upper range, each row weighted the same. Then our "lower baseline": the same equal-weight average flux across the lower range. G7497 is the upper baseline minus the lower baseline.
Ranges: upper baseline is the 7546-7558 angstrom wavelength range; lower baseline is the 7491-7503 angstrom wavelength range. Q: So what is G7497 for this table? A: -0.38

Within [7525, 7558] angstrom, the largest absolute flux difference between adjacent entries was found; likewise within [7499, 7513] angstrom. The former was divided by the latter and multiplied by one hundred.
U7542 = 200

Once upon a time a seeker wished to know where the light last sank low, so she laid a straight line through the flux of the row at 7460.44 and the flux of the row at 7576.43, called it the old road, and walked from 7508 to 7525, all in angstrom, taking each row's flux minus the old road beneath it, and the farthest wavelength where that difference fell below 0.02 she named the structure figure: 7524.27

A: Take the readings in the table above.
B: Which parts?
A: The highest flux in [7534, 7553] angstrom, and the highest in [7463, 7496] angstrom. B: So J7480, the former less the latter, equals -0.18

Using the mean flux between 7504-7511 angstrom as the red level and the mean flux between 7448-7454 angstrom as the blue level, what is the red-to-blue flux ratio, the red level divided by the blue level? 0.999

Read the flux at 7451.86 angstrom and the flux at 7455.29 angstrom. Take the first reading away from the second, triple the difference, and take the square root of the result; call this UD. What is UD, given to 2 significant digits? 0.42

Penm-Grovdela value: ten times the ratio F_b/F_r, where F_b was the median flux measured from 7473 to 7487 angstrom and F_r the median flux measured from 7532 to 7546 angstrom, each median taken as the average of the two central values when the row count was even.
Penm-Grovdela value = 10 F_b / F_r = 10.1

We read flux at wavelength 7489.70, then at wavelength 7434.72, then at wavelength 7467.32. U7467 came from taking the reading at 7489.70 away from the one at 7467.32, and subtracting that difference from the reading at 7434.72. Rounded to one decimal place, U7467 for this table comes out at 16.1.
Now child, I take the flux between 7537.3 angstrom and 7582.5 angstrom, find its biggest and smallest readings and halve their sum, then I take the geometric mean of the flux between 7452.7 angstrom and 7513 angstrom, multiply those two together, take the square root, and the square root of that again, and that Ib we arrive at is 3.97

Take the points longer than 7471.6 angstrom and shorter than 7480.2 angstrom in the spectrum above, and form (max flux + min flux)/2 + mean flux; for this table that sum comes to 31.7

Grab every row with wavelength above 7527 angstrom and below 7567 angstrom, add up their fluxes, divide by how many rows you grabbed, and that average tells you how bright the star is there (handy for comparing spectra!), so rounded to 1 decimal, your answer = 15.6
